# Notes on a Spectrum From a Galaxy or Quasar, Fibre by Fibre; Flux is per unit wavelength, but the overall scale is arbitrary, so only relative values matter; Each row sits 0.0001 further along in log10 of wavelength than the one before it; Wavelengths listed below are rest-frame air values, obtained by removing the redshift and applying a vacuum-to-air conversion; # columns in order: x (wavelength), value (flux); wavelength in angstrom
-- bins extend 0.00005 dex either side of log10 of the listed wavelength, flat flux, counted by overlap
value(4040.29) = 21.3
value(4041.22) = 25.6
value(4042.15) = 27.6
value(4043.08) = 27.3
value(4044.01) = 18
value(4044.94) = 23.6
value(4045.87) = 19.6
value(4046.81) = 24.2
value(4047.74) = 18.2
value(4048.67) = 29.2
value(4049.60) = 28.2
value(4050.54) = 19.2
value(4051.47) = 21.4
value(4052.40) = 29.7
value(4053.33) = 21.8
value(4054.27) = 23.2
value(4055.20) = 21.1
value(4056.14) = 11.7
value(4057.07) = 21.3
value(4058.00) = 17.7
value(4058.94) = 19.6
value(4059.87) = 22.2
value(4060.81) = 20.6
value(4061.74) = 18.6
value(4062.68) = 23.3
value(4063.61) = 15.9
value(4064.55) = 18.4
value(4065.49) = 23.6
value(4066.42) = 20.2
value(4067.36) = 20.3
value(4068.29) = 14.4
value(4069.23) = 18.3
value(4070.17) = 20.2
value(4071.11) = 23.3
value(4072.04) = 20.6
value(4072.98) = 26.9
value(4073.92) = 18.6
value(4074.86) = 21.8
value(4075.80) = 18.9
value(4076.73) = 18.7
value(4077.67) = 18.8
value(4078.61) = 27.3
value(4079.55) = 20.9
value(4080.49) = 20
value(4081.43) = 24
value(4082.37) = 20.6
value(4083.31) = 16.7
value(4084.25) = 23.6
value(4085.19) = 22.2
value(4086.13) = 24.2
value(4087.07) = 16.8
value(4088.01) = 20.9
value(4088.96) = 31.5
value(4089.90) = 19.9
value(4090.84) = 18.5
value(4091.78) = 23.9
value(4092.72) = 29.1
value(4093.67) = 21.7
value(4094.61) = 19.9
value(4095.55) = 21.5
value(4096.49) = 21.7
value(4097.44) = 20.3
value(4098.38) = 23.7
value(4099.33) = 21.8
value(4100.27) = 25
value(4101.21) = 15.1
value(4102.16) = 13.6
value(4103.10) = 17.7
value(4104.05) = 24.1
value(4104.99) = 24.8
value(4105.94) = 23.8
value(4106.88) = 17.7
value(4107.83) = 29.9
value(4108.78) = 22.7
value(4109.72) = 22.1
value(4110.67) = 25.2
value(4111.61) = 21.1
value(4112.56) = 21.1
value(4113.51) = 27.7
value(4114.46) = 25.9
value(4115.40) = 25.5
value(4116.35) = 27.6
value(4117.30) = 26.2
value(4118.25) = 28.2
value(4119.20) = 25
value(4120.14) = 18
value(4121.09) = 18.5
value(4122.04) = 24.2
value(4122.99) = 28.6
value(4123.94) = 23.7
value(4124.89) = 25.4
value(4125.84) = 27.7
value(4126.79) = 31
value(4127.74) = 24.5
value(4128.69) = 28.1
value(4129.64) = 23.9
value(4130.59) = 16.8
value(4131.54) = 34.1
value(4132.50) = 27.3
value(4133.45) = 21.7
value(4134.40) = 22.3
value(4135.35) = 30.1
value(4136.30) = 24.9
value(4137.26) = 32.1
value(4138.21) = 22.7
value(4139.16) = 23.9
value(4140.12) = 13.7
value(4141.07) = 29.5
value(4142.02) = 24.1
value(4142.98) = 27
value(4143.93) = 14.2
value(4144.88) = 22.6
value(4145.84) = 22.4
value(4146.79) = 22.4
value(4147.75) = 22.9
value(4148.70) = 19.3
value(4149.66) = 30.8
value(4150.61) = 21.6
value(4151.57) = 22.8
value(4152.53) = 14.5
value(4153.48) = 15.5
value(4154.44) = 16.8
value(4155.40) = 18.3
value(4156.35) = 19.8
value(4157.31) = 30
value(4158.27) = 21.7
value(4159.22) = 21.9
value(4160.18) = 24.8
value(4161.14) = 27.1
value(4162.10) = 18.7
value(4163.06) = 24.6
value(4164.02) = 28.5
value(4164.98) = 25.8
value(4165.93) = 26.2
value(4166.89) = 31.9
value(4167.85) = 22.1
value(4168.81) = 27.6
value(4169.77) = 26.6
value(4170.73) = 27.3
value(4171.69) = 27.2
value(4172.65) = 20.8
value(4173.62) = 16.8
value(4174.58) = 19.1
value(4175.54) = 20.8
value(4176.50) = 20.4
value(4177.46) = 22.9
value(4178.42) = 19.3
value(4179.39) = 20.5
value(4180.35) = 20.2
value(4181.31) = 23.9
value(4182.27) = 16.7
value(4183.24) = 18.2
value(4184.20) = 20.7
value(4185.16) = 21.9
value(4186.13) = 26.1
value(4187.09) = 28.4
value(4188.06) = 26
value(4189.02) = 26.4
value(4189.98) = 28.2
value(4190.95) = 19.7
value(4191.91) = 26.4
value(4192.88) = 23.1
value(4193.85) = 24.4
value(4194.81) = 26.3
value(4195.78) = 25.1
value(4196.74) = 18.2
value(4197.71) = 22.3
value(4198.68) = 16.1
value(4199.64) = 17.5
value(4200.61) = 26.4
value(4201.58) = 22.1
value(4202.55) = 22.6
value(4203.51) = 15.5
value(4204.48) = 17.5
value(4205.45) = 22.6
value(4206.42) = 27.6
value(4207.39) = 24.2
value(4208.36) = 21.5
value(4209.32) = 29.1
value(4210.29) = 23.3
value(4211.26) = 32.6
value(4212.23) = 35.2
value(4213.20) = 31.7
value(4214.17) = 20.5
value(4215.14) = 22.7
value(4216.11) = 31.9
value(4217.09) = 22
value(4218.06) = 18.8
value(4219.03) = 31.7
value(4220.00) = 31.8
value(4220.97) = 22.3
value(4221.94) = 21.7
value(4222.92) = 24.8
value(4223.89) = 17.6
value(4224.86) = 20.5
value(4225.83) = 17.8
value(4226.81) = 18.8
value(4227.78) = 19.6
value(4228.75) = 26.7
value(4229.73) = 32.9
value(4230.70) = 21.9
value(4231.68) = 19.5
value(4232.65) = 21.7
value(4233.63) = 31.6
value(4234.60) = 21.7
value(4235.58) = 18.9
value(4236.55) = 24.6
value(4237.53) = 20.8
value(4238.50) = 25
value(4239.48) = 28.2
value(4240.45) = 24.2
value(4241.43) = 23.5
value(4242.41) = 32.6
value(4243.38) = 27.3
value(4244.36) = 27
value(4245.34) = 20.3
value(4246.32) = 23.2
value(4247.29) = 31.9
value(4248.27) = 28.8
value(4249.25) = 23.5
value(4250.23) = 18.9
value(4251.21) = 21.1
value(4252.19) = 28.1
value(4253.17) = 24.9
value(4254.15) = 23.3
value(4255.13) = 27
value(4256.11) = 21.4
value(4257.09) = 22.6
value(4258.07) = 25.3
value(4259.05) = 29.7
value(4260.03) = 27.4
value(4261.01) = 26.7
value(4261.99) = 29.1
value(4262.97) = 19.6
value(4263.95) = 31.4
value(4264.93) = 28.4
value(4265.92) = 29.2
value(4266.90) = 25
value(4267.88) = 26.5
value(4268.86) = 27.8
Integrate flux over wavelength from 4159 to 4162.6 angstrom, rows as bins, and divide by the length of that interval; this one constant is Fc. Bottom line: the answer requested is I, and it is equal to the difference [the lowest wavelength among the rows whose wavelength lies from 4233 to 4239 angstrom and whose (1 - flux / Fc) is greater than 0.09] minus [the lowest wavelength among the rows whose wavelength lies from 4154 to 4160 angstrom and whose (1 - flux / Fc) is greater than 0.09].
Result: 81.1 angstrom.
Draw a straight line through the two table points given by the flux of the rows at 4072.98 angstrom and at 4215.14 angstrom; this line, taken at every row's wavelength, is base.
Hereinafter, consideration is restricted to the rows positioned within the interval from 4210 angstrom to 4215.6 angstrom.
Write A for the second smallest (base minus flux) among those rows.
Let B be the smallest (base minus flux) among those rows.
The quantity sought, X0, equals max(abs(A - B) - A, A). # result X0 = 12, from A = -9.8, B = -12.4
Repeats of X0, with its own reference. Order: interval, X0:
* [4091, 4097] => 3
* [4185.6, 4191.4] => 5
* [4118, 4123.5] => 3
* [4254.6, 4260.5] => 8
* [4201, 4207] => 5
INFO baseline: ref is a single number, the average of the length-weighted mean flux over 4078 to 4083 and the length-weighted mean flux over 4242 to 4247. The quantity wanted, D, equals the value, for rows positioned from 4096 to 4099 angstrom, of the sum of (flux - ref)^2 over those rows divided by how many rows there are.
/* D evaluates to 7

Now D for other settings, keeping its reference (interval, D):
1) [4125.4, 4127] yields 29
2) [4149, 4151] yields 25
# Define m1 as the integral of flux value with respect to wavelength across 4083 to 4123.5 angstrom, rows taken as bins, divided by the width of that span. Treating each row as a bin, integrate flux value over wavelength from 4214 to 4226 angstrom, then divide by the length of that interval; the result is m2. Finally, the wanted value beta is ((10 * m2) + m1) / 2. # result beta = 129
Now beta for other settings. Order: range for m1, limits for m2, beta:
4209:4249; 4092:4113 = 123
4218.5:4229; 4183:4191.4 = 132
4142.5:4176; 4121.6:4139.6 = 141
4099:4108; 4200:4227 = 131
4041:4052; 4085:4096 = 124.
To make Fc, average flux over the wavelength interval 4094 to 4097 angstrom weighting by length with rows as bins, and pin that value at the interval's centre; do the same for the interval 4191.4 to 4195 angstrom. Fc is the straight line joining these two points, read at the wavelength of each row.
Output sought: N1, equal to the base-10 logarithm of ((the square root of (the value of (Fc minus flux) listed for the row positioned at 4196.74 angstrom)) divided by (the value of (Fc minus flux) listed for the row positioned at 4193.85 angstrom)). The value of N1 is 0.7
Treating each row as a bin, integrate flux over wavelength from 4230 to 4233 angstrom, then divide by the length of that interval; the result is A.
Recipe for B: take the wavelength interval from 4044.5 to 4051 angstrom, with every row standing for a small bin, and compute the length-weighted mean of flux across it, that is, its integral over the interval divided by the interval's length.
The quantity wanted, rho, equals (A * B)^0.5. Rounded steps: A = 22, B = 23.1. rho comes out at 22.5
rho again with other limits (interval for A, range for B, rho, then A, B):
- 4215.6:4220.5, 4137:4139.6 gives 26.5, 27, 25.8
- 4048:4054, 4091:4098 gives 23.5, 25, 22.4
